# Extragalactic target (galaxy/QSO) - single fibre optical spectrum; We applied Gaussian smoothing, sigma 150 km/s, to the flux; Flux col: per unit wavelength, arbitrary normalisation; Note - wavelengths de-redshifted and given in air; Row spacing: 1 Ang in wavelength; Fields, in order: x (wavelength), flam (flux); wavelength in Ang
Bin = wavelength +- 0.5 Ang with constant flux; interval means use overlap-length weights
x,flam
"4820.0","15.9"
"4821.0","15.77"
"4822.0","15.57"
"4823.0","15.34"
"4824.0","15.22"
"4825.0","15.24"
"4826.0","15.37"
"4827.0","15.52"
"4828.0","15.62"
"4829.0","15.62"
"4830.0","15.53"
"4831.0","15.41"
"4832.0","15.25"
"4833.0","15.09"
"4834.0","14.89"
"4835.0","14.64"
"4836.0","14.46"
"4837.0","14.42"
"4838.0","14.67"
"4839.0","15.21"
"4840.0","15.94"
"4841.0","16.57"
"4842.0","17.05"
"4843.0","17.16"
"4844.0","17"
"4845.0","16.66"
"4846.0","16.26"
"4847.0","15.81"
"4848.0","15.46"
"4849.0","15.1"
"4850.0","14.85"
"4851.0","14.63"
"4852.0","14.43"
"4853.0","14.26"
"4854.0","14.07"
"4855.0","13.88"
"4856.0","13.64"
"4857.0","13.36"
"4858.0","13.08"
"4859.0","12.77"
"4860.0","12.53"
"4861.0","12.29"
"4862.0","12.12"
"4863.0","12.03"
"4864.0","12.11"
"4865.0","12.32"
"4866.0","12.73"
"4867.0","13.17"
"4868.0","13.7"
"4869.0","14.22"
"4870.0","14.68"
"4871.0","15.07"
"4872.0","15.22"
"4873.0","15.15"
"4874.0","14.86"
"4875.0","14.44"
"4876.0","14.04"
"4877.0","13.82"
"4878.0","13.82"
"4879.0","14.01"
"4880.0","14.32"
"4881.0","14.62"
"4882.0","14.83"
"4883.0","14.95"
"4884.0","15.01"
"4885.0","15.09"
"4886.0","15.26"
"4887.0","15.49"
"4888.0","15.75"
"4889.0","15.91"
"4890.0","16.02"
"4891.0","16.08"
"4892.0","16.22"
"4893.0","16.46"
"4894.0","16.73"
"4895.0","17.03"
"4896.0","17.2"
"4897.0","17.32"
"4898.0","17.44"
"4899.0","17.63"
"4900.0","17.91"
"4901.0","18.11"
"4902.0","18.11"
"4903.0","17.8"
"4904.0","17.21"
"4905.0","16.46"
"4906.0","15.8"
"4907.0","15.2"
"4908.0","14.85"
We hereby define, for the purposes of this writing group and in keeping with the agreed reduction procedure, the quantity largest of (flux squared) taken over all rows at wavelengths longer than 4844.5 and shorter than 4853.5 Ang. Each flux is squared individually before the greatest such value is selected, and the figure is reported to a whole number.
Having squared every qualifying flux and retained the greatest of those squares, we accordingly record 278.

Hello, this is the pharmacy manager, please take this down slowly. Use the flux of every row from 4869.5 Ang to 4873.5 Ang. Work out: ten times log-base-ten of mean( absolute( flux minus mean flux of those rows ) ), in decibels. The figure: -7.6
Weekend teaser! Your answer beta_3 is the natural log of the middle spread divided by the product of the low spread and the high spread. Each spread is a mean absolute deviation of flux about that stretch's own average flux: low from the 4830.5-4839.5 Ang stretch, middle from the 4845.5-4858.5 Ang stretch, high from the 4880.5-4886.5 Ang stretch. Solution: 2.7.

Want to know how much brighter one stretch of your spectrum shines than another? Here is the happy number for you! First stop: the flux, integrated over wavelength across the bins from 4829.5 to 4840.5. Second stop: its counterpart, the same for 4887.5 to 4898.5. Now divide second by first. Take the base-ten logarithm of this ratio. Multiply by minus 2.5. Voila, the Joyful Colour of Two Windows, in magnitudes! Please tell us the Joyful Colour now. -0.10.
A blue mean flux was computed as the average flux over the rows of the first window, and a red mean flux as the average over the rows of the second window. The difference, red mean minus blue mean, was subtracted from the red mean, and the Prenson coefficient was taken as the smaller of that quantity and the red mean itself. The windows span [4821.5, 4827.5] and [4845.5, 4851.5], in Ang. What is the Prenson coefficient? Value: 15.4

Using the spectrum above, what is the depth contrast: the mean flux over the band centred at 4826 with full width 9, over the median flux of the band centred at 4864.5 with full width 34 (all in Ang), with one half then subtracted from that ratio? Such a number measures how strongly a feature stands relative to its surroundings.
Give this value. 0.60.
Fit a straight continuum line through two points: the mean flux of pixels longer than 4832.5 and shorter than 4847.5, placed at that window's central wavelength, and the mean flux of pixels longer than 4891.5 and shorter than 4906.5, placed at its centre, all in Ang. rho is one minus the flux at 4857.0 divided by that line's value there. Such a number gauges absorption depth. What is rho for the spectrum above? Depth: 0.17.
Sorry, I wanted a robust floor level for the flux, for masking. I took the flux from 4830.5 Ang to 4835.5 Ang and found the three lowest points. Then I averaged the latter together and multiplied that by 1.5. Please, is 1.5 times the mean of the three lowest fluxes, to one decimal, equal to 22.3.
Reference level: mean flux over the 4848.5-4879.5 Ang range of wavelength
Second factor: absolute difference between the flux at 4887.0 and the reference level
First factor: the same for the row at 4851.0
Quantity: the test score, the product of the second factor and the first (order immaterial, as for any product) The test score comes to 1.5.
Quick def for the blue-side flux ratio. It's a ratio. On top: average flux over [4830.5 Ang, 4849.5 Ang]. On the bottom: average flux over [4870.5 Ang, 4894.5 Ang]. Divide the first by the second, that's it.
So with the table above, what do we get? 1.03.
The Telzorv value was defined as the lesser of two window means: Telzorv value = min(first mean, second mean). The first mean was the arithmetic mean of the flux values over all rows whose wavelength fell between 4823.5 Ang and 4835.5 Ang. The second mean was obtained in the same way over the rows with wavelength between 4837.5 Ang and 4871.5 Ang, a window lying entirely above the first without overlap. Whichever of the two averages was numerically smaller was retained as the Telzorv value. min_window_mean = 14.4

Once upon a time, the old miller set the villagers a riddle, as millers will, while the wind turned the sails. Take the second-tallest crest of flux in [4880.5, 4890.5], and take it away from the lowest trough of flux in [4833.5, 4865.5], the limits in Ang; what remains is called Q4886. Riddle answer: -3.9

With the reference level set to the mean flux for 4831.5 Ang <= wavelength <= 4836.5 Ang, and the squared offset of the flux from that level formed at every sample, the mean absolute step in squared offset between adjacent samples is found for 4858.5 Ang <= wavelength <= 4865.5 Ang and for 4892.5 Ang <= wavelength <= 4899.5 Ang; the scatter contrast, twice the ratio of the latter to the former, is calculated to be 2.0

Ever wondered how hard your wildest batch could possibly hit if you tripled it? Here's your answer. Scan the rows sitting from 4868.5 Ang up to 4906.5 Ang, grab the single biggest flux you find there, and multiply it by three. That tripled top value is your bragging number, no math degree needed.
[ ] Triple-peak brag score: 54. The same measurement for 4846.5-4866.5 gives 47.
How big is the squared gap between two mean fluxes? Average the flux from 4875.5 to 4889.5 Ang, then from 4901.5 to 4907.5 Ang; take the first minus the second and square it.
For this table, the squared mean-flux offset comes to 3.9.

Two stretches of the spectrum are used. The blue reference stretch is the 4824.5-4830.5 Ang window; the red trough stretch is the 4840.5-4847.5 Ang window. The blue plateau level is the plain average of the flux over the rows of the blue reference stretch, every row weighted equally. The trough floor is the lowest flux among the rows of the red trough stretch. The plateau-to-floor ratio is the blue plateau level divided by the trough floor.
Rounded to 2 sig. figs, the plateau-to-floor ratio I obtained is 0.98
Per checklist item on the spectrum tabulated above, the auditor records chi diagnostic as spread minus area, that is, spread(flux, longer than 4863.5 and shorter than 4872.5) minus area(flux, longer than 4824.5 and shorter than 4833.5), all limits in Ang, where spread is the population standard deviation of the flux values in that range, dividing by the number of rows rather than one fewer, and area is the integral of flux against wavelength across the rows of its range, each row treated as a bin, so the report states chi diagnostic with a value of -137.5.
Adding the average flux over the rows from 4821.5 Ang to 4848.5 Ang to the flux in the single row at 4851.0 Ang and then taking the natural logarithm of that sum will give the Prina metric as 3.41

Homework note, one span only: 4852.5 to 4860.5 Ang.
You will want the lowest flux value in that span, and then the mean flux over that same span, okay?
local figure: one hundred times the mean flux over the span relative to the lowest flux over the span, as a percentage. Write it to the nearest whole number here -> 107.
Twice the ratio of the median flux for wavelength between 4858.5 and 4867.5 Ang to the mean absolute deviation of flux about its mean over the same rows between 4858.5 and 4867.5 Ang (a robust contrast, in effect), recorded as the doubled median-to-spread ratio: 80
